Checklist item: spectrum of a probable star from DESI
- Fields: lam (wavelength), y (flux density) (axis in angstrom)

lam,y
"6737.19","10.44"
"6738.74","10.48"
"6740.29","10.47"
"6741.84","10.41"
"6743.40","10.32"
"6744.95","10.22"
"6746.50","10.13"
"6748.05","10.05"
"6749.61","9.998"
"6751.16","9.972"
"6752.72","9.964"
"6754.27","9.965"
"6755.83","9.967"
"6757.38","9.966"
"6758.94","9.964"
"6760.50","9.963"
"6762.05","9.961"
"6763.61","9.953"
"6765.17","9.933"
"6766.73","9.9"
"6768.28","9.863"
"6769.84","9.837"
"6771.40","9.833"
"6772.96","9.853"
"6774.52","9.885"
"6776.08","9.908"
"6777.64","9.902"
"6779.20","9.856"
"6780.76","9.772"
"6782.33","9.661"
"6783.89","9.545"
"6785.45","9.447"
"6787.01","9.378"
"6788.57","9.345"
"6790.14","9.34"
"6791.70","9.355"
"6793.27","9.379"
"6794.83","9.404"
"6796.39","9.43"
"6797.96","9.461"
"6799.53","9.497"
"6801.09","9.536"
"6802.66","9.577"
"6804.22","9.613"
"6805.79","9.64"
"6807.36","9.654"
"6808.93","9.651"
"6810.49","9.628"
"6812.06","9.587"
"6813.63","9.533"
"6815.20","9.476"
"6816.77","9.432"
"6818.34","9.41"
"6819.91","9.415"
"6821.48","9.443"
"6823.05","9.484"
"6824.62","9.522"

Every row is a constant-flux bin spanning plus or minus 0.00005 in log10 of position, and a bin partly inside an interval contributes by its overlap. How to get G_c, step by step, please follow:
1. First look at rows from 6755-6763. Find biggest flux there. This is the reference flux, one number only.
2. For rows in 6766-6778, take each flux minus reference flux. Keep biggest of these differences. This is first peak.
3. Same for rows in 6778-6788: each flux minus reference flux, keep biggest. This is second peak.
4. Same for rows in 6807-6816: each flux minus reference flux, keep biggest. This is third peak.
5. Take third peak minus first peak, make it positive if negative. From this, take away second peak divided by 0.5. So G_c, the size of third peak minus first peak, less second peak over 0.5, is 0.5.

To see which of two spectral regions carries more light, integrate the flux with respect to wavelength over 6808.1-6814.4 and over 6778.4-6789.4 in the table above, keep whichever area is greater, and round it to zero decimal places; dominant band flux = 105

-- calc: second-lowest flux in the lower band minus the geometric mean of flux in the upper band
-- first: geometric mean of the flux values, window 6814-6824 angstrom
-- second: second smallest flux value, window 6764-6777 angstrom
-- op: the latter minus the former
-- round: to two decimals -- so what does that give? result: 0.39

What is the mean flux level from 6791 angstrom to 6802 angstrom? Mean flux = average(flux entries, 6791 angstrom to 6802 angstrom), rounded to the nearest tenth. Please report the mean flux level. 9.4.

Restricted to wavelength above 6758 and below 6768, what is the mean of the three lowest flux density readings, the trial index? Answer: 9.93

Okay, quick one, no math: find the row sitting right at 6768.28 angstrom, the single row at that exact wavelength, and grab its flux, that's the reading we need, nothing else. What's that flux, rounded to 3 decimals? 9.863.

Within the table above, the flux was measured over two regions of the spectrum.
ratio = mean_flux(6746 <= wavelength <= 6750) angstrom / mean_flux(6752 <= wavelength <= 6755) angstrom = 1.01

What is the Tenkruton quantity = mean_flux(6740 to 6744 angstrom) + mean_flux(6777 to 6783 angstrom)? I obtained 20.2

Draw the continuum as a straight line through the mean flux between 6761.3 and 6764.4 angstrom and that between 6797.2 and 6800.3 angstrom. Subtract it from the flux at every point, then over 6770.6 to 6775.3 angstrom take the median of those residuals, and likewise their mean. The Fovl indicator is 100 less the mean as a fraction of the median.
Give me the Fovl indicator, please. 98.9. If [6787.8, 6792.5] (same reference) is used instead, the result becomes 99.0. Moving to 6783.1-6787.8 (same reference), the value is 99.0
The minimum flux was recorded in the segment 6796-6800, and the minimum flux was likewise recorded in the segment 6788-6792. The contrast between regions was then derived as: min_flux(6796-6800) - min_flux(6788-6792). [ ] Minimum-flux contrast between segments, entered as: 0.09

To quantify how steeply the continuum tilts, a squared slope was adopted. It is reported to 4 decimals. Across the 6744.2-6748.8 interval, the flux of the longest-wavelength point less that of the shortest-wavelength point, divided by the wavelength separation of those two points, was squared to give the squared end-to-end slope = 0.0030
